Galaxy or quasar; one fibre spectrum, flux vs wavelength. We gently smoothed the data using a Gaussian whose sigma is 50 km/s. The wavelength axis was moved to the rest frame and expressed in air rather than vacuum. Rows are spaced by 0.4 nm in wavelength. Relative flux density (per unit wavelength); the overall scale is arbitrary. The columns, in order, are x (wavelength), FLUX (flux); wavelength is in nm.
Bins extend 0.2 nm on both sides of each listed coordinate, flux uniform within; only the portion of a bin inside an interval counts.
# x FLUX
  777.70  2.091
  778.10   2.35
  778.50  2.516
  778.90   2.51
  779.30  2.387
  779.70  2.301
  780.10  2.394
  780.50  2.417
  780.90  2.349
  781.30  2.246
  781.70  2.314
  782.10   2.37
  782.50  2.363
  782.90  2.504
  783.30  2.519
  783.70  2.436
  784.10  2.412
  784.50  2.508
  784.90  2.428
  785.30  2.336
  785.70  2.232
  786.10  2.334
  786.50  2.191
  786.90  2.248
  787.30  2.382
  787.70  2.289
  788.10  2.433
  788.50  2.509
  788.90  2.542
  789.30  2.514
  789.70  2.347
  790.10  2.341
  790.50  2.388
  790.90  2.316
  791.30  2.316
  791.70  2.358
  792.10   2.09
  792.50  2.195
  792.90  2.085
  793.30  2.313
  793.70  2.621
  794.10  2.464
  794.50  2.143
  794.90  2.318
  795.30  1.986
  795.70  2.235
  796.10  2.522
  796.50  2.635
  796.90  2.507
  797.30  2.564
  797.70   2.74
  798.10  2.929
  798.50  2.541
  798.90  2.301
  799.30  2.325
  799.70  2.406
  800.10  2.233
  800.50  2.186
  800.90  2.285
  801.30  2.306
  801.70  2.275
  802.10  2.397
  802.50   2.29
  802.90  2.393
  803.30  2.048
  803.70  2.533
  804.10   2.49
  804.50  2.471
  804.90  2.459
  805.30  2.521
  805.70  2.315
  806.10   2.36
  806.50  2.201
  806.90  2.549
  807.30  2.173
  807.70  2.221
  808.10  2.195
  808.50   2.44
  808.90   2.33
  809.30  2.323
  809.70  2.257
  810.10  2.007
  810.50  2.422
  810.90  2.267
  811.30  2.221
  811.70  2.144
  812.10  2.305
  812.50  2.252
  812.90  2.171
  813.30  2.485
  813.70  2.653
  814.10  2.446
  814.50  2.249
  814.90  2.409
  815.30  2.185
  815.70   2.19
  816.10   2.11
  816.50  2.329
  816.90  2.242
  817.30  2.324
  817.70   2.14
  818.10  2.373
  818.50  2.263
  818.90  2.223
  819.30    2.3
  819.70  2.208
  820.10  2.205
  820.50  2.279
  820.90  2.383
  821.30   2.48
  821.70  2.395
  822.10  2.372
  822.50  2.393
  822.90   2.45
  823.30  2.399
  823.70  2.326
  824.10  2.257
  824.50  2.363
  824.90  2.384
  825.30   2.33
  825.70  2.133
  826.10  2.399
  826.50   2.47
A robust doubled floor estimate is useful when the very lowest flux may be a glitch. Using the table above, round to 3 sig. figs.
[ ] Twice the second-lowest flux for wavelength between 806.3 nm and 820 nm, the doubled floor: 4.22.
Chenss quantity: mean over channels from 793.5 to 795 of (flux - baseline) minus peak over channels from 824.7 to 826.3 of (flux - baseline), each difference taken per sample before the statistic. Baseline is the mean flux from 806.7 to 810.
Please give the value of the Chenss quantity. -0.01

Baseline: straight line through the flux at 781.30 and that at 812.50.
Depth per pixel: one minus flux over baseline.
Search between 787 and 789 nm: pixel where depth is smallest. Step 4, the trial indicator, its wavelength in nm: 788.90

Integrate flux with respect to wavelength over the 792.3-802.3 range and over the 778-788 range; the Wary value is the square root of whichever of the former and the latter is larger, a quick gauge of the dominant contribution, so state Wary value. 4.88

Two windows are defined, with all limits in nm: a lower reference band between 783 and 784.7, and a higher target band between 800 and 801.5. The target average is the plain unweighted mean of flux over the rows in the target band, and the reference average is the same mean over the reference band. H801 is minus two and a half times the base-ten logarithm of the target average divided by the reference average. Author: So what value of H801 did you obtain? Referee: 0.100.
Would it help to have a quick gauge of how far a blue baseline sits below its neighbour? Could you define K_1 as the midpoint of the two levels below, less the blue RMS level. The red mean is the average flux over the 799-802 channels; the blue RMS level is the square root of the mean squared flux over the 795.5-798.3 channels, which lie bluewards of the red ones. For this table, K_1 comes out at -0.15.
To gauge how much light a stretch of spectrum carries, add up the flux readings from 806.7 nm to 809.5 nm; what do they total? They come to 16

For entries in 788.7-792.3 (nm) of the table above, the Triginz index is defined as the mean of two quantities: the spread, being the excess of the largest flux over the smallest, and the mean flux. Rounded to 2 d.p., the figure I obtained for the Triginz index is 1.40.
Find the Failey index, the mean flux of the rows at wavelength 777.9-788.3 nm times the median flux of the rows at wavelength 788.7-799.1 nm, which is 5.59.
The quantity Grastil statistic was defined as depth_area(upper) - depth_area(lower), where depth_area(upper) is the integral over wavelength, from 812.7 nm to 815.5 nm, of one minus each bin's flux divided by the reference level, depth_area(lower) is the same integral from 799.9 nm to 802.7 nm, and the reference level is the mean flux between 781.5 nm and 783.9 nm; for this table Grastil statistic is -0.10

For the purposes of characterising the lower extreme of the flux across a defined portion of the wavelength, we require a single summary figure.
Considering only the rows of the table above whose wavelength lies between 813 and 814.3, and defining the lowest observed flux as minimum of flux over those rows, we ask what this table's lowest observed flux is 2.446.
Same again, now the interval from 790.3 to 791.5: 2.316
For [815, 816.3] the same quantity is 2.11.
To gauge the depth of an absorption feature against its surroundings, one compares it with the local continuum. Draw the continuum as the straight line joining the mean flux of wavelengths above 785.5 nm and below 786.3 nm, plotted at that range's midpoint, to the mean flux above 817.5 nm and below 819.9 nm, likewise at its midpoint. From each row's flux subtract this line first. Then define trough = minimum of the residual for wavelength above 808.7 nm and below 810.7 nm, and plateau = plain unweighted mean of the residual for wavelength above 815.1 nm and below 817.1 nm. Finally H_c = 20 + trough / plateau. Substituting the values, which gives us 25.9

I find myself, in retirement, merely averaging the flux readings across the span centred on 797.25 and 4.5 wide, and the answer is 2.48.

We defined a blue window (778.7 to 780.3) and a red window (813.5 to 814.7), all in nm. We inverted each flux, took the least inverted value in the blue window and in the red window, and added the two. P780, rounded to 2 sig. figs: 0.78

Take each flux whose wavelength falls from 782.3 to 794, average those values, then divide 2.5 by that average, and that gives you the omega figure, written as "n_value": 1.06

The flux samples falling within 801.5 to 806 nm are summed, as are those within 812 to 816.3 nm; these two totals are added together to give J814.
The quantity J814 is 51.6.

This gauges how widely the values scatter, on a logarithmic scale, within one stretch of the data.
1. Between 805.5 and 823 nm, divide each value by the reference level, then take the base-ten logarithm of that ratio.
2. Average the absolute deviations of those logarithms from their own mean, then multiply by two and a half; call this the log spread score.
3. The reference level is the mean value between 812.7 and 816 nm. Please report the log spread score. 0.047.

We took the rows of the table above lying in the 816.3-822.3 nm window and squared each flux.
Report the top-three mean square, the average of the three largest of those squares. 5.86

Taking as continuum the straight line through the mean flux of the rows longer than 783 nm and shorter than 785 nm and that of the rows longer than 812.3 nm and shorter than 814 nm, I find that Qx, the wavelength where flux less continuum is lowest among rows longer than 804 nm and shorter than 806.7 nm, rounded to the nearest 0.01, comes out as 806.50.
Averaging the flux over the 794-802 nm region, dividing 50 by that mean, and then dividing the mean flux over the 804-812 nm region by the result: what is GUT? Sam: 0.111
